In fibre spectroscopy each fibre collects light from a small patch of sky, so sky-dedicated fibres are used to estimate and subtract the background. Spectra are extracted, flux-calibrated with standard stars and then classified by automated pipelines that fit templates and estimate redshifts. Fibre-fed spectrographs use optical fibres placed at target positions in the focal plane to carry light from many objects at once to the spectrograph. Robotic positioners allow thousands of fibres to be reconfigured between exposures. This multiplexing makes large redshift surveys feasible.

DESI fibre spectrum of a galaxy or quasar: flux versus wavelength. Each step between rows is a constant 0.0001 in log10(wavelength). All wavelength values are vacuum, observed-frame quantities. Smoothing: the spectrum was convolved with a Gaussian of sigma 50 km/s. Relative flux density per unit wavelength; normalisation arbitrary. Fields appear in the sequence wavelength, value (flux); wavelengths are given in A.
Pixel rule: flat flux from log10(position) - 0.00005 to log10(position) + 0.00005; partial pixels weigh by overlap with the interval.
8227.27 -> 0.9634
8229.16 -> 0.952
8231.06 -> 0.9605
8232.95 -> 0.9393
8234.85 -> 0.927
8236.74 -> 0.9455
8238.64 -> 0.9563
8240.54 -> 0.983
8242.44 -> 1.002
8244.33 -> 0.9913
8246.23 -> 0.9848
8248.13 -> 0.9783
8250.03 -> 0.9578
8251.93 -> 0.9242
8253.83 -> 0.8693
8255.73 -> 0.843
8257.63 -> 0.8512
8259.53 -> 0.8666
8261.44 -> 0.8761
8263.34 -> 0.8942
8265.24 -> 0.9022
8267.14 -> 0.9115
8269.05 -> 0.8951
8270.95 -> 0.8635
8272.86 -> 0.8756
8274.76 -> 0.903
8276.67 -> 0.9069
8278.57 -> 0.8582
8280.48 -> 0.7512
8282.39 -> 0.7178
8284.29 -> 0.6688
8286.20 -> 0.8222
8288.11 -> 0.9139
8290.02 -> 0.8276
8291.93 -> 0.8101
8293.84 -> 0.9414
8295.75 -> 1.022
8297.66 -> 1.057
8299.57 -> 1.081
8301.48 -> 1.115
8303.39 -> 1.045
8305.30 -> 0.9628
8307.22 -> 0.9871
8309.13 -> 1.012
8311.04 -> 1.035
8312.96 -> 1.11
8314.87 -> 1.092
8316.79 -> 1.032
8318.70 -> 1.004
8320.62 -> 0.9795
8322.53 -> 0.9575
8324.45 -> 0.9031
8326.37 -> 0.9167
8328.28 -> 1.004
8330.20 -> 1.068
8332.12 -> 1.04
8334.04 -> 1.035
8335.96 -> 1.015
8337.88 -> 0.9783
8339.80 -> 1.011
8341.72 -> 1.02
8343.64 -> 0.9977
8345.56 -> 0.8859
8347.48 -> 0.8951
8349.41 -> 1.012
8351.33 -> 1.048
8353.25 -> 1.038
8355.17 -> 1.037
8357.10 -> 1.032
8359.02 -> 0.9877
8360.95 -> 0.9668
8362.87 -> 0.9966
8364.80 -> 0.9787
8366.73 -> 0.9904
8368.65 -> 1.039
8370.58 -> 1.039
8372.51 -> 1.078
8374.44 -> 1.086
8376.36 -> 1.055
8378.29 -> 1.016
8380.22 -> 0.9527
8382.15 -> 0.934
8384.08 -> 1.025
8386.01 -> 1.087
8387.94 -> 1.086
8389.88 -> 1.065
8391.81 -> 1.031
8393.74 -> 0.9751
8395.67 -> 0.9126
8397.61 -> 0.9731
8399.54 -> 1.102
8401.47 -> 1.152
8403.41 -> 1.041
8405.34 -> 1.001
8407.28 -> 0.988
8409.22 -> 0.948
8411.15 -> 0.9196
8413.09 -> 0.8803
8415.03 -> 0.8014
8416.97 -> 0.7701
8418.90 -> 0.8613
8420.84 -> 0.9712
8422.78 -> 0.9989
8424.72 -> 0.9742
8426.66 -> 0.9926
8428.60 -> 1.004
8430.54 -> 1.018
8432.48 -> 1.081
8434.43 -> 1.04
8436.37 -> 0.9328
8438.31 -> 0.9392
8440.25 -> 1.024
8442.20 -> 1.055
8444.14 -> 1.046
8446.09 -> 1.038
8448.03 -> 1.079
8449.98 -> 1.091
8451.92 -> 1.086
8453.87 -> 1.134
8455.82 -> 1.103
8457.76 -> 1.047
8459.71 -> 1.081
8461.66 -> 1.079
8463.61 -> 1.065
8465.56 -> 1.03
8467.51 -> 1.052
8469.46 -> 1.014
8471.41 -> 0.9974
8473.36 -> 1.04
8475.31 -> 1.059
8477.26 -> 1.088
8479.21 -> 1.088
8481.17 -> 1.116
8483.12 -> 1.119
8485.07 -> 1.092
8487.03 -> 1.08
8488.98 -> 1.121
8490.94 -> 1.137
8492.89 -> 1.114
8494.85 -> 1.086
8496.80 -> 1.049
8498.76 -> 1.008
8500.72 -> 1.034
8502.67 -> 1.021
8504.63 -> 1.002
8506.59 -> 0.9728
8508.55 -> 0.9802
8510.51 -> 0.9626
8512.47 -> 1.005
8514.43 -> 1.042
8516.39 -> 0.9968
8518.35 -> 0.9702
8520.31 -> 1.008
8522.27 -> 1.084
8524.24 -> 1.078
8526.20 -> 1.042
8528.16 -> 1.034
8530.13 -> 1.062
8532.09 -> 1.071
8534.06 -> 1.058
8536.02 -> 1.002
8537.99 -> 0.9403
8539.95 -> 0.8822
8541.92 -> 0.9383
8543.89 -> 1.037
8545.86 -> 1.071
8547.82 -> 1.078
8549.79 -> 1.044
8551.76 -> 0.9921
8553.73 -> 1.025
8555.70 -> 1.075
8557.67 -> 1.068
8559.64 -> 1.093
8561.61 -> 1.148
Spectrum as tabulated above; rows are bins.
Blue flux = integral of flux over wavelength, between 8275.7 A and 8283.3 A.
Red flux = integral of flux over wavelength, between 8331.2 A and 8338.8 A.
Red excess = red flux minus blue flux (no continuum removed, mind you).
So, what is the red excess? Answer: 1.6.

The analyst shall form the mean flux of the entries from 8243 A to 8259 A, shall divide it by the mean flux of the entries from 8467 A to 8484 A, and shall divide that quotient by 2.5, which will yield 0.348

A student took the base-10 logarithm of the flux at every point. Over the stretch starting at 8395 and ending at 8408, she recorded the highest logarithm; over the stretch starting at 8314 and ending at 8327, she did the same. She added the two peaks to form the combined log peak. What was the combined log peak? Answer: 0.10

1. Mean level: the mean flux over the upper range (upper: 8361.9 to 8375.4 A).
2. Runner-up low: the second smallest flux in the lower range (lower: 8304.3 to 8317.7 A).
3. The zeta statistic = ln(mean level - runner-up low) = -3.16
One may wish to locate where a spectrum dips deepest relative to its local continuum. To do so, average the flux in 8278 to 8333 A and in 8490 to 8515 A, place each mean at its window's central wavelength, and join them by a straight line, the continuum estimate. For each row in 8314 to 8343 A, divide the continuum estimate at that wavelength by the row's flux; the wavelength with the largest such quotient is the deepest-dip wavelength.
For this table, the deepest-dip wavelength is 8324.45 A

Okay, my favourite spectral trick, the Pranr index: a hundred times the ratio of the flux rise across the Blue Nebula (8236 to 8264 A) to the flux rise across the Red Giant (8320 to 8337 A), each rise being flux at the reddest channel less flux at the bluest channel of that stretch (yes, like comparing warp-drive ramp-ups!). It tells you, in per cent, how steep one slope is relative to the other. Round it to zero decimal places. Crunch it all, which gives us -145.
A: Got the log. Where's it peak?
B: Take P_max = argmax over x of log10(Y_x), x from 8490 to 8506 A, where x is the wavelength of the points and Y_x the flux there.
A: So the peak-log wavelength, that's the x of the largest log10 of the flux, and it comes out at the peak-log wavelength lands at 8490.94 A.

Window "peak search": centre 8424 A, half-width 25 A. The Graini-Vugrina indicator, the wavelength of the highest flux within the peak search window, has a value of 8401.47 A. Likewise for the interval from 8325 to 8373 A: 8372.51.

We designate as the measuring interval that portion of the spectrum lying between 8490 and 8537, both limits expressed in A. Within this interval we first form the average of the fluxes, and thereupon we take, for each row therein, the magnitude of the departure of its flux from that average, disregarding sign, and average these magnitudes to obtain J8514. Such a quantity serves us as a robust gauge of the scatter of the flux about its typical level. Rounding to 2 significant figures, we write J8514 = 0.037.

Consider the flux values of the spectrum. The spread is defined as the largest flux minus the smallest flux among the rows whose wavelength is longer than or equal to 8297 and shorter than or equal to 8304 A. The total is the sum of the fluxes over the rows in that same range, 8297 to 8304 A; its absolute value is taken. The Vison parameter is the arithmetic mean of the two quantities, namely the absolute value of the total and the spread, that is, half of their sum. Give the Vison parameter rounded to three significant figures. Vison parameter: 2.18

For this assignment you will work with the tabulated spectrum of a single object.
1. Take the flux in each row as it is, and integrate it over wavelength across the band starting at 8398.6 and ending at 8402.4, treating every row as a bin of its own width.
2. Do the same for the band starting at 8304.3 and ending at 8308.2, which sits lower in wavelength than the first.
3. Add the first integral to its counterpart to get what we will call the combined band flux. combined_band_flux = 8.1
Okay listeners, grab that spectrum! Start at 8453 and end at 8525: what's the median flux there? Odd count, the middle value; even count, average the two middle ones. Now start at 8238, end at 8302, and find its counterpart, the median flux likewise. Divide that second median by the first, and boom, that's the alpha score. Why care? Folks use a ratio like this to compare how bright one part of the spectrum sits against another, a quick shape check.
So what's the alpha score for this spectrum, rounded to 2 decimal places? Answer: 0.86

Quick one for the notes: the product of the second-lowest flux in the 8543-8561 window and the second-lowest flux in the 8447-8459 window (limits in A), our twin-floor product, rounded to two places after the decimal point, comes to 1.11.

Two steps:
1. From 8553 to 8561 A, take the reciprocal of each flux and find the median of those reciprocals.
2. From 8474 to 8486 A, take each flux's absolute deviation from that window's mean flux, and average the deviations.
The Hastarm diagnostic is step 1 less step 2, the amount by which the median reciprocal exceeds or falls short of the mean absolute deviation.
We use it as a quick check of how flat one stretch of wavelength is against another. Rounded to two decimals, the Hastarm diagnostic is 0.92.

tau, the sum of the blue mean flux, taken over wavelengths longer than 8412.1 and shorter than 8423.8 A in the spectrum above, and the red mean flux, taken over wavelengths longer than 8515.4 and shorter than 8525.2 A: 1.91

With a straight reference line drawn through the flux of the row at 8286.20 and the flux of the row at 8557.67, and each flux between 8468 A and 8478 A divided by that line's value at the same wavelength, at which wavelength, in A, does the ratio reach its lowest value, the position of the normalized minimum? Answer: 8471.41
